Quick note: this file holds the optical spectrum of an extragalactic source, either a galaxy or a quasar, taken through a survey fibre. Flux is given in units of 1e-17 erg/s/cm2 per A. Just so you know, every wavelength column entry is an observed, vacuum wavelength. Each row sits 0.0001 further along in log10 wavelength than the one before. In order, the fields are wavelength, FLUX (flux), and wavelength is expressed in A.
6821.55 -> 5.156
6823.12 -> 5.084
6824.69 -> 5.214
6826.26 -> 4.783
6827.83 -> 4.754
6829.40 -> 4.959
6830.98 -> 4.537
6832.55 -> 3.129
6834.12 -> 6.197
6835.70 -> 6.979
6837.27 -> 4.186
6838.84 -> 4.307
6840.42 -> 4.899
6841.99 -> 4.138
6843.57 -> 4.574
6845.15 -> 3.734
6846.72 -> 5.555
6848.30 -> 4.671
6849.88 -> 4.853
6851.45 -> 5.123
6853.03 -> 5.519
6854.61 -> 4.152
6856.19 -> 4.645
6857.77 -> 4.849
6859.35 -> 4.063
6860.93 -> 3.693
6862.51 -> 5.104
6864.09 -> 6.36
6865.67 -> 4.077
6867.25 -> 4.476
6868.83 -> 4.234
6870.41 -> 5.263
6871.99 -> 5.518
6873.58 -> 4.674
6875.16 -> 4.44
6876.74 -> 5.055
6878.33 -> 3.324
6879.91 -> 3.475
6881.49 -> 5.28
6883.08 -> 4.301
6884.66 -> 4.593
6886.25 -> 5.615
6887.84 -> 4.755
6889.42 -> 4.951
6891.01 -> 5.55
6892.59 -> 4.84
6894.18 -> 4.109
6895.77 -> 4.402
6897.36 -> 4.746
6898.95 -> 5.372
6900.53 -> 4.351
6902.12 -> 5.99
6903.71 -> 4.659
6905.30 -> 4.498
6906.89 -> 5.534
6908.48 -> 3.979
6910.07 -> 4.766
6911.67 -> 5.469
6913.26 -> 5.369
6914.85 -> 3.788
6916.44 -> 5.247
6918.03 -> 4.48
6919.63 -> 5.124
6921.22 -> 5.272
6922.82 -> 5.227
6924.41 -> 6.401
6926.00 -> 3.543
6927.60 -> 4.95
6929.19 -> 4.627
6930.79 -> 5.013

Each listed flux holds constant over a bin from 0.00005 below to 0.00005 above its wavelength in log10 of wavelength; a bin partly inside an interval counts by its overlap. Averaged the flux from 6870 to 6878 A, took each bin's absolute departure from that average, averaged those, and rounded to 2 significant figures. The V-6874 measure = 0.35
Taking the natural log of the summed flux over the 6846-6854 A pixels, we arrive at 3.25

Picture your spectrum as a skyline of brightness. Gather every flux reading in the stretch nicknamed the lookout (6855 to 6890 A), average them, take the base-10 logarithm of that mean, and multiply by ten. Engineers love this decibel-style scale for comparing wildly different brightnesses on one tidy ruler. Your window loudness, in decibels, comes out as 6.69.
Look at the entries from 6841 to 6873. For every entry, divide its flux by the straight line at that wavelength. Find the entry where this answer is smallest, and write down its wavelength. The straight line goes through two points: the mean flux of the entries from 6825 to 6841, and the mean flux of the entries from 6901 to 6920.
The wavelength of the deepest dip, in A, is 6860.93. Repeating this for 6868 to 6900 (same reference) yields 6878.33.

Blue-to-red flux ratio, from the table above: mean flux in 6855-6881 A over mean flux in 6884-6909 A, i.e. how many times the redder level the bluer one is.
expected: 0.94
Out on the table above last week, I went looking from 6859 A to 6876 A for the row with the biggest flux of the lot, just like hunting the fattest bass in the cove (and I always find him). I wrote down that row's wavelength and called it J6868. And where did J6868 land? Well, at 6864.09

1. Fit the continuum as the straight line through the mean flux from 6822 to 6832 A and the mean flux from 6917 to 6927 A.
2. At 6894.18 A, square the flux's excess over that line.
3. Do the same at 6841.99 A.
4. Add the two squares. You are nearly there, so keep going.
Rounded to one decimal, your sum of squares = 1.3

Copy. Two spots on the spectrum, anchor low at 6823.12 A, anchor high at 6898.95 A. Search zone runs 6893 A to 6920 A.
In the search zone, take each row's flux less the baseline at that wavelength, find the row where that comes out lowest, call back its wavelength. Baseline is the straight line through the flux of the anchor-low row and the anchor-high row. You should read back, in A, 6914.85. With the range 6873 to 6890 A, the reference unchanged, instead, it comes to 6878.33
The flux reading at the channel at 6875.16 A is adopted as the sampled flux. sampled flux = 4.44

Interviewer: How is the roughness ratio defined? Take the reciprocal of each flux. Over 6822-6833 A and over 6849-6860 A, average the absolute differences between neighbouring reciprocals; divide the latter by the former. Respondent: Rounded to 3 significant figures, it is 1.06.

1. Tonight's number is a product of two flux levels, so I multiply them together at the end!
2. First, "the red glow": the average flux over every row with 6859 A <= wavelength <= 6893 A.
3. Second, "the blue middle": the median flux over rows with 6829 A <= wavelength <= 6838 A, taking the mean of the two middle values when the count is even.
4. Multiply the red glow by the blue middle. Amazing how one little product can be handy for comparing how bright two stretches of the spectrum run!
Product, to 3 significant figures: 22.4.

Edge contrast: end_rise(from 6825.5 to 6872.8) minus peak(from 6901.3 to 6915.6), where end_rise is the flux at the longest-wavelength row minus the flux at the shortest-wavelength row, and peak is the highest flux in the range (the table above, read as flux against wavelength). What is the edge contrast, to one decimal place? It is -5.3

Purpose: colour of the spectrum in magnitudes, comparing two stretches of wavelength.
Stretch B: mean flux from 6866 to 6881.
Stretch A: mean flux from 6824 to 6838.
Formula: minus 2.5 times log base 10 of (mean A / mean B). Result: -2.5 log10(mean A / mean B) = -0.11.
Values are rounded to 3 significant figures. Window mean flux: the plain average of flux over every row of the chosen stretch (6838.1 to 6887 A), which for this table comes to 4.66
